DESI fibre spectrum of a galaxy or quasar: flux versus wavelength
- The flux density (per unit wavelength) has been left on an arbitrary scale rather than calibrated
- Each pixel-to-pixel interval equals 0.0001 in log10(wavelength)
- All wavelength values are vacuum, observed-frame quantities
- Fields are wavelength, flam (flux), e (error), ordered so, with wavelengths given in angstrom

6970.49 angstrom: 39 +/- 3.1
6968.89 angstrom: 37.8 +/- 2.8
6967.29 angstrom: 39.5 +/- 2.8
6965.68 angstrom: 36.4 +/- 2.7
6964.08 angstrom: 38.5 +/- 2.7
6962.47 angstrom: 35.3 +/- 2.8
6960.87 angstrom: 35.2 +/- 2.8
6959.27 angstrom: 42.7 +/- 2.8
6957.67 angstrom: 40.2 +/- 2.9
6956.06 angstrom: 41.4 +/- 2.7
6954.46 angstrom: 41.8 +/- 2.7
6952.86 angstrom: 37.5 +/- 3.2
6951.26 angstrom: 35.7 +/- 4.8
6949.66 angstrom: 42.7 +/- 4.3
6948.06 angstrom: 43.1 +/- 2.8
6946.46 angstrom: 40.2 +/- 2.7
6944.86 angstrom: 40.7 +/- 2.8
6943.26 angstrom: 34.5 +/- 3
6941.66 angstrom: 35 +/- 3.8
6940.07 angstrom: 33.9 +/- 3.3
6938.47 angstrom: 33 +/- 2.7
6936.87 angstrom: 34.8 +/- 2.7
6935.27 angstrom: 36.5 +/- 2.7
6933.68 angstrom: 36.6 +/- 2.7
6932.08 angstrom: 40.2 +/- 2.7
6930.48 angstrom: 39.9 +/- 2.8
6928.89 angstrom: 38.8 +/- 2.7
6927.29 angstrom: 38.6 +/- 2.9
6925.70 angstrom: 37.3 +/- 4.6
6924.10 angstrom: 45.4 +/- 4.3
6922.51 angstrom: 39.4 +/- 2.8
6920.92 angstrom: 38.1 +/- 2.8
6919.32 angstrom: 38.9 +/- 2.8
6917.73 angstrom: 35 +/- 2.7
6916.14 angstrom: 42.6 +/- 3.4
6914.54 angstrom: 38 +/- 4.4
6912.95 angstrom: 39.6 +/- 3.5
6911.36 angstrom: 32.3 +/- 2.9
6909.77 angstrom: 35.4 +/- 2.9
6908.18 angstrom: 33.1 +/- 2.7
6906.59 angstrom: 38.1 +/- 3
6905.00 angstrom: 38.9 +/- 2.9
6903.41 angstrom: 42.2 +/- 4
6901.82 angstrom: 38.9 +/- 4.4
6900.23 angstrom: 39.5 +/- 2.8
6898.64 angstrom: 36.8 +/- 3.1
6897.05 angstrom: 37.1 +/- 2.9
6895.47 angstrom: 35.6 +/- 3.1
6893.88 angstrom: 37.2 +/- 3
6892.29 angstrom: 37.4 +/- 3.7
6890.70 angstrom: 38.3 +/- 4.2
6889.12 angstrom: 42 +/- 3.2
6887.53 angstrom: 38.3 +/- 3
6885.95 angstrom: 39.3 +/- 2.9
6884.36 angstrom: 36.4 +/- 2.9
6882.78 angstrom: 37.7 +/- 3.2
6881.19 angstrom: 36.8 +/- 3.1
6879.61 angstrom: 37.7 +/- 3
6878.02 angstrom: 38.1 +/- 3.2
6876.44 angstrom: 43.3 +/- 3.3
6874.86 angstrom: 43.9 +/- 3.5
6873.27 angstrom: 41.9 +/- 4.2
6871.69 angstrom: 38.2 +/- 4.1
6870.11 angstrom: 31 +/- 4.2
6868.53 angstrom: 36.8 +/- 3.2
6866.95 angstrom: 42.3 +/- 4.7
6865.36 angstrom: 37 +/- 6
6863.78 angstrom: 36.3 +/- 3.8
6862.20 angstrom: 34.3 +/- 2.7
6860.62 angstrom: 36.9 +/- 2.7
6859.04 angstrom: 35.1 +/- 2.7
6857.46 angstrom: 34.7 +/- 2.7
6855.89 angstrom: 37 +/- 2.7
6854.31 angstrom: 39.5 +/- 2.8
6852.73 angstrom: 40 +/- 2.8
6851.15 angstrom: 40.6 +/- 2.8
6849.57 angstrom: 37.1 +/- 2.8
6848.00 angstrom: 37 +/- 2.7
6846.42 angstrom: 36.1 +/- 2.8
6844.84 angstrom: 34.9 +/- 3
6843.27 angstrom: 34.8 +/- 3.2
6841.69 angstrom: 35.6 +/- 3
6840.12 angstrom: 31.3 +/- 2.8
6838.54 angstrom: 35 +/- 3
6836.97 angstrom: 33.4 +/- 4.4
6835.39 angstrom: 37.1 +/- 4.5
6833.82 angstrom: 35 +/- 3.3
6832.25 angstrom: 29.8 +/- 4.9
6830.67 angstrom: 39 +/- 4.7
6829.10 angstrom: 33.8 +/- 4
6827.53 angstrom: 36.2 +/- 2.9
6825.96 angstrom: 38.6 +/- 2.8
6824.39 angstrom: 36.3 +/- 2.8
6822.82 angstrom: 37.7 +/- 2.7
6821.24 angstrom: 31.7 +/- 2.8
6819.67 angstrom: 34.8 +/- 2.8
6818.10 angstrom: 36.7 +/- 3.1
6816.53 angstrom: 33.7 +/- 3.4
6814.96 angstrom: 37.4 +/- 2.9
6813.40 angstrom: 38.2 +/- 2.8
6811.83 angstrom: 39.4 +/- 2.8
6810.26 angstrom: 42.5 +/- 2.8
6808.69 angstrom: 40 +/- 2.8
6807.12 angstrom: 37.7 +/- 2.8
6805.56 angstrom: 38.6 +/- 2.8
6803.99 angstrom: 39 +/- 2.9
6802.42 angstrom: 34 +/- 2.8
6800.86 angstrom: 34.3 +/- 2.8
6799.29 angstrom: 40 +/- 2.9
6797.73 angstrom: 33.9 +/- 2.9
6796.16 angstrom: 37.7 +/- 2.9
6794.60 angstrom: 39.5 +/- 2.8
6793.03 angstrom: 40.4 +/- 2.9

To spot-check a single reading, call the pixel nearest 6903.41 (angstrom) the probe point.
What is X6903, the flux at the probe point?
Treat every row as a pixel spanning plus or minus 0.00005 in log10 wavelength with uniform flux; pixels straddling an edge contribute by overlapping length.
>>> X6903 42.2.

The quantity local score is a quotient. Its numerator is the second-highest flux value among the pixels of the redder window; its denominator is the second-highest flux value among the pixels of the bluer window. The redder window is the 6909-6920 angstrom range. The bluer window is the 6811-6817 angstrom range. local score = 1.04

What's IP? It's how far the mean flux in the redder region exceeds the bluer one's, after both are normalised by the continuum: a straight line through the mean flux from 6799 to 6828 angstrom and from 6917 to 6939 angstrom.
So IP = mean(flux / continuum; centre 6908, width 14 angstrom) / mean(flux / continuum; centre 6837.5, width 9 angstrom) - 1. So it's 0.067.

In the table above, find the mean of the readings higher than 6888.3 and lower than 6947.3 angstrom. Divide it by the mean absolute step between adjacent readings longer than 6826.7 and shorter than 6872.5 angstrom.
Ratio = 13.0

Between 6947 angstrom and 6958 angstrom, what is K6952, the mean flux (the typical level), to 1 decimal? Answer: 40.3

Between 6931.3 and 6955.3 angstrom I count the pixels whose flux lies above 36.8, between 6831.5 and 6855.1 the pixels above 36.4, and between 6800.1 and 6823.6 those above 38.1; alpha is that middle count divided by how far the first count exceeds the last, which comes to 6.0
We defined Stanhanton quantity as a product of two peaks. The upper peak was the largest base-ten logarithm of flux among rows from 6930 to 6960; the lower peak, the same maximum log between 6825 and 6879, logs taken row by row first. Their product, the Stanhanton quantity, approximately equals 2.68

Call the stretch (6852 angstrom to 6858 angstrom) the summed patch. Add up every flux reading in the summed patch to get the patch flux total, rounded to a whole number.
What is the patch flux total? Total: 151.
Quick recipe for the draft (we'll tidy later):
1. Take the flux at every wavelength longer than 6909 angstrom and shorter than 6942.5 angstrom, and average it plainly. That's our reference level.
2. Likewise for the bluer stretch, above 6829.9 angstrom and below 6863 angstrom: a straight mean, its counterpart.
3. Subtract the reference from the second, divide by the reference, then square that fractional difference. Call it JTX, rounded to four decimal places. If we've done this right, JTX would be 0.0020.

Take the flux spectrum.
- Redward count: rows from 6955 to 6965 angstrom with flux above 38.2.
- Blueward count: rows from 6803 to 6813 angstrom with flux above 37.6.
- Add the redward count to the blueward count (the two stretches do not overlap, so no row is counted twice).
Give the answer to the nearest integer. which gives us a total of 10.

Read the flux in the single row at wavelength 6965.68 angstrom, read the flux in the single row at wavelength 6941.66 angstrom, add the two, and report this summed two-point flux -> 71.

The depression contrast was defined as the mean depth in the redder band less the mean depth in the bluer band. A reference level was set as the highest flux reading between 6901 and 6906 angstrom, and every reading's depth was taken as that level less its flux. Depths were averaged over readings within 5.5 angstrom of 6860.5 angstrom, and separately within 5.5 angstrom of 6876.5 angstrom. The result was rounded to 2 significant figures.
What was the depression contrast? -4.1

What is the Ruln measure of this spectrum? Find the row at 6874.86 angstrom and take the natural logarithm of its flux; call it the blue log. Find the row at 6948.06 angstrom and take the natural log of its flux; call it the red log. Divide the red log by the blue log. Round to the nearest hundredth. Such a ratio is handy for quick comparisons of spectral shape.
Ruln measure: 1.00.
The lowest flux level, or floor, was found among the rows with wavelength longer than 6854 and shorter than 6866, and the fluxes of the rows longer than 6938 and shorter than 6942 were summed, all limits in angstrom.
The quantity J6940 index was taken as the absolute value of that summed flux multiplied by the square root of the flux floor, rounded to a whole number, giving 597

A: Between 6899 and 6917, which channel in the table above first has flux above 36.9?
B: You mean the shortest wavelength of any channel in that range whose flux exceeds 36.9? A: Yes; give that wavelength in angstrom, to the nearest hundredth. 6900.23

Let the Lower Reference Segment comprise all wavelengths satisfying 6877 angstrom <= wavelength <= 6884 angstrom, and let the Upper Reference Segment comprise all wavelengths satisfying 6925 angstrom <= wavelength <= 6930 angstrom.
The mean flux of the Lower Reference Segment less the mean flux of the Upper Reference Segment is -0.7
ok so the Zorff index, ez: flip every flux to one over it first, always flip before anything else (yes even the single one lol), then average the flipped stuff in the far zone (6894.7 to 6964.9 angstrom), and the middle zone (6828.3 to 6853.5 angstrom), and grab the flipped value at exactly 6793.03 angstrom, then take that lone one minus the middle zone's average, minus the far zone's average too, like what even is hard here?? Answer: -0.0298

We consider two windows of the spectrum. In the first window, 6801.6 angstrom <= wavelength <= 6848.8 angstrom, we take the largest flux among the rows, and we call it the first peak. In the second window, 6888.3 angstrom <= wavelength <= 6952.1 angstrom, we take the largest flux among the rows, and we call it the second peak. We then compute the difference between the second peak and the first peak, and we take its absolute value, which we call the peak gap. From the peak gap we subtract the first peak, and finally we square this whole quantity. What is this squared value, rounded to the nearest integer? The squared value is 1568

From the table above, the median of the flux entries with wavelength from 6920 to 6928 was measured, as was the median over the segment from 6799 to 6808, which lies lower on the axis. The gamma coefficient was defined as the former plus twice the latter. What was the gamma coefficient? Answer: 115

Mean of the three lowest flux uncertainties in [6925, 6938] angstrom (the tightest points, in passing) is 2.7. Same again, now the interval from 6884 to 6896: 2.9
